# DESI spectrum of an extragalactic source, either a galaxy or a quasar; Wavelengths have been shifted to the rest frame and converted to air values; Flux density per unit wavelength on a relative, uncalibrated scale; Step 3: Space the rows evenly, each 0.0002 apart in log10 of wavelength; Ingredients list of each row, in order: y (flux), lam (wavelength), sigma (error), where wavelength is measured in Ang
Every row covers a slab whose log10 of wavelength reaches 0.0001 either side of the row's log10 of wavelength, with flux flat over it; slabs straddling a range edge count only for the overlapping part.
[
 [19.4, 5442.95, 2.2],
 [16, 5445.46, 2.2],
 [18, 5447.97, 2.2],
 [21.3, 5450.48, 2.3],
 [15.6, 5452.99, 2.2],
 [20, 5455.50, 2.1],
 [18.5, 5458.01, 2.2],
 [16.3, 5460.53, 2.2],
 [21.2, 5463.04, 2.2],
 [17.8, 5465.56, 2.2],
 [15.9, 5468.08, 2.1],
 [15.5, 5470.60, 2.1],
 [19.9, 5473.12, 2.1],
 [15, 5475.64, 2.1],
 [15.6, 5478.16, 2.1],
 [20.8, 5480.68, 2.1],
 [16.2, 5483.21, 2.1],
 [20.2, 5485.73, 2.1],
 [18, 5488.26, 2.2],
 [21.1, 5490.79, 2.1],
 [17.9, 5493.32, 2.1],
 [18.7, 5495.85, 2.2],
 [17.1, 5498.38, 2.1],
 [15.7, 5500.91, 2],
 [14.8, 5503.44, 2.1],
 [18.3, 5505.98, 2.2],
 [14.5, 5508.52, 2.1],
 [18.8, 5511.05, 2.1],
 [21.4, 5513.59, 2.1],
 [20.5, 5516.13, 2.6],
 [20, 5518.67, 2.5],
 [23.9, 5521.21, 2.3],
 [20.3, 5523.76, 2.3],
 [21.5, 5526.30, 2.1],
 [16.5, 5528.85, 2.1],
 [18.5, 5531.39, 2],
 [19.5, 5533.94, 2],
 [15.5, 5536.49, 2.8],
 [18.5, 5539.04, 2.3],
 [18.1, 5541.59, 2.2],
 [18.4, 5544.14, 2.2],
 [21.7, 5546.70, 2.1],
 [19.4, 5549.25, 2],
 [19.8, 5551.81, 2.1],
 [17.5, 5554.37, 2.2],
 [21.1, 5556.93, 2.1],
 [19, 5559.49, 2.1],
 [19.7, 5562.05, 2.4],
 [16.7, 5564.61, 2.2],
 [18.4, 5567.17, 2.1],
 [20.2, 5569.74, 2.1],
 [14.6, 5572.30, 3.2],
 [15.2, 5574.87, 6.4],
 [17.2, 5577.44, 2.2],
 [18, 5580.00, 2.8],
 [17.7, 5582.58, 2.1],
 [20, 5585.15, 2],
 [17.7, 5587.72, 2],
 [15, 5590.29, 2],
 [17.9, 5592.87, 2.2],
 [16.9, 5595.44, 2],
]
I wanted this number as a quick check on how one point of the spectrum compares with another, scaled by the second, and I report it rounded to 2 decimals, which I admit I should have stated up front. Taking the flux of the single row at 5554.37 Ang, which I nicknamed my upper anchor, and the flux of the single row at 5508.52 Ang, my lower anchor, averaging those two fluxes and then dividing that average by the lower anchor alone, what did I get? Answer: 1.10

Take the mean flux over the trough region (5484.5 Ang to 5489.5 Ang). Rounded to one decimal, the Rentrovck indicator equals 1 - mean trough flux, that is -18.1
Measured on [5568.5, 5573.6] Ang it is -16.4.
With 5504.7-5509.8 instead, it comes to -15.4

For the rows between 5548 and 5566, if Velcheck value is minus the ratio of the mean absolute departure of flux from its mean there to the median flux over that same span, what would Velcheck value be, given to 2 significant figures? -0.057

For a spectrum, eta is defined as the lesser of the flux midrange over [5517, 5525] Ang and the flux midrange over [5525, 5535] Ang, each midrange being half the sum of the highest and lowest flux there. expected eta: 19.0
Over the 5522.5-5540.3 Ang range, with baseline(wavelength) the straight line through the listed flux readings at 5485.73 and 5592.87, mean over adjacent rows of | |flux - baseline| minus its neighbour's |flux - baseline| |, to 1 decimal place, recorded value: 1.8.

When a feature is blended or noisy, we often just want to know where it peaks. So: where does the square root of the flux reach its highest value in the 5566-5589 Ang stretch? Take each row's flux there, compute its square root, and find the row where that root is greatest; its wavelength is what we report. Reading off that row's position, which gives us 5569.74 Ang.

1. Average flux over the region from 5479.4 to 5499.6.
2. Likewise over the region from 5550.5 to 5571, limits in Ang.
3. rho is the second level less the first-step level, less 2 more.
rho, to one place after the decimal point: -1.7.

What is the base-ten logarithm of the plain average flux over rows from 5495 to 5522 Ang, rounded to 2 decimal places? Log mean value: 1.27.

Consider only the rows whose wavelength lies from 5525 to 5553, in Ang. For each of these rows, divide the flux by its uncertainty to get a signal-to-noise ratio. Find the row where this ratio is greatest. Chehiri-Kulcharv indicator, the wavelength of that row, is 5546.70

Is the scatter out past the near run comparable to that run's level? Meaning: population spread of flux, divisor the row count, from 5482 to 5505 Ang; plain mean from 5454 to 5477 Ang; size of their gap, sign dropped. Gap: 15.8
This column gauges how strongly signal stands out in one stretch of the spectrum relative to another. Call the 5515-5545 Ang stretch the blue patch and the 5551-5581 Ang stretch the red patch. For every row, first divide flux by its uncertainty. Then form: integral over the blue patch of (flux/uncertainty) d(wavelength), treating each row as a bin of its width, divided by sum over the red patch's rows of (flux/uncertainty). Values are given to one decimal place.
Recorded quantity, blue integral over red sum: 2.8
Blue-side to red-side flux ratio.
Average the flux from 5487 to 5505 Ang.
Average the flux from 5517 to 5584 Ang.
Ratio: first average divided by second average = 0.941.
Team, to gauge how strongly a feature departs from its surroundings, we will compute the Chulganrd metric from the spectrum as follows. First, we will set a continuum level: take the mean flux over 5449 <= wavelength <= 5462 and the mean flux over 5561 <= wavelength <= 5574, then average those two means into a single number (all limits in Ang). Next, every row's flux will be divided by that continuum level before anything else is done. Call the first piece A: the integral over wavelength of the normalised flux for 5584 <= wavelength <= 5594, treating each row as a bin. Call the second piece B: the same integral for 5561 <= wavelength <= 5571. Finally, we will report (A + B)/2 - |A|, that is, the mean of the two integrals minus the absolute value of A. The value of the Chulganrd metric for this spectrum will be 0.3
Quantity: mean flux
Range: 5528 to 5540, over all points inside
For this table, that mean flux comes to 17.7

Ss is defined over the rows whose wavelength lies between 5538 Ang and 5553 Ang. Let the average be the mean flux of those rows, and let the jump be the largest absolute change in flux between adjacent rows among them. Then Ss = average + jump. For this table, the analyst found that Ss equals 22.6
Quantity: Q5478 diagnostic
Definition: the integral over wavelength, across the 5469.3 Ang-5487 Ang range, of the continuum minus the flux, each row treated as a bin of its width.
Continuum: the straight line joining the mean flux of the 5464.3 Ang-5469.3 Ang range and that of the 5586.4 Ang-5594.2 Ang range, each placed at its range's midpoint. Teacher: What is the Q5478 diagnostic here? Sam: -13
